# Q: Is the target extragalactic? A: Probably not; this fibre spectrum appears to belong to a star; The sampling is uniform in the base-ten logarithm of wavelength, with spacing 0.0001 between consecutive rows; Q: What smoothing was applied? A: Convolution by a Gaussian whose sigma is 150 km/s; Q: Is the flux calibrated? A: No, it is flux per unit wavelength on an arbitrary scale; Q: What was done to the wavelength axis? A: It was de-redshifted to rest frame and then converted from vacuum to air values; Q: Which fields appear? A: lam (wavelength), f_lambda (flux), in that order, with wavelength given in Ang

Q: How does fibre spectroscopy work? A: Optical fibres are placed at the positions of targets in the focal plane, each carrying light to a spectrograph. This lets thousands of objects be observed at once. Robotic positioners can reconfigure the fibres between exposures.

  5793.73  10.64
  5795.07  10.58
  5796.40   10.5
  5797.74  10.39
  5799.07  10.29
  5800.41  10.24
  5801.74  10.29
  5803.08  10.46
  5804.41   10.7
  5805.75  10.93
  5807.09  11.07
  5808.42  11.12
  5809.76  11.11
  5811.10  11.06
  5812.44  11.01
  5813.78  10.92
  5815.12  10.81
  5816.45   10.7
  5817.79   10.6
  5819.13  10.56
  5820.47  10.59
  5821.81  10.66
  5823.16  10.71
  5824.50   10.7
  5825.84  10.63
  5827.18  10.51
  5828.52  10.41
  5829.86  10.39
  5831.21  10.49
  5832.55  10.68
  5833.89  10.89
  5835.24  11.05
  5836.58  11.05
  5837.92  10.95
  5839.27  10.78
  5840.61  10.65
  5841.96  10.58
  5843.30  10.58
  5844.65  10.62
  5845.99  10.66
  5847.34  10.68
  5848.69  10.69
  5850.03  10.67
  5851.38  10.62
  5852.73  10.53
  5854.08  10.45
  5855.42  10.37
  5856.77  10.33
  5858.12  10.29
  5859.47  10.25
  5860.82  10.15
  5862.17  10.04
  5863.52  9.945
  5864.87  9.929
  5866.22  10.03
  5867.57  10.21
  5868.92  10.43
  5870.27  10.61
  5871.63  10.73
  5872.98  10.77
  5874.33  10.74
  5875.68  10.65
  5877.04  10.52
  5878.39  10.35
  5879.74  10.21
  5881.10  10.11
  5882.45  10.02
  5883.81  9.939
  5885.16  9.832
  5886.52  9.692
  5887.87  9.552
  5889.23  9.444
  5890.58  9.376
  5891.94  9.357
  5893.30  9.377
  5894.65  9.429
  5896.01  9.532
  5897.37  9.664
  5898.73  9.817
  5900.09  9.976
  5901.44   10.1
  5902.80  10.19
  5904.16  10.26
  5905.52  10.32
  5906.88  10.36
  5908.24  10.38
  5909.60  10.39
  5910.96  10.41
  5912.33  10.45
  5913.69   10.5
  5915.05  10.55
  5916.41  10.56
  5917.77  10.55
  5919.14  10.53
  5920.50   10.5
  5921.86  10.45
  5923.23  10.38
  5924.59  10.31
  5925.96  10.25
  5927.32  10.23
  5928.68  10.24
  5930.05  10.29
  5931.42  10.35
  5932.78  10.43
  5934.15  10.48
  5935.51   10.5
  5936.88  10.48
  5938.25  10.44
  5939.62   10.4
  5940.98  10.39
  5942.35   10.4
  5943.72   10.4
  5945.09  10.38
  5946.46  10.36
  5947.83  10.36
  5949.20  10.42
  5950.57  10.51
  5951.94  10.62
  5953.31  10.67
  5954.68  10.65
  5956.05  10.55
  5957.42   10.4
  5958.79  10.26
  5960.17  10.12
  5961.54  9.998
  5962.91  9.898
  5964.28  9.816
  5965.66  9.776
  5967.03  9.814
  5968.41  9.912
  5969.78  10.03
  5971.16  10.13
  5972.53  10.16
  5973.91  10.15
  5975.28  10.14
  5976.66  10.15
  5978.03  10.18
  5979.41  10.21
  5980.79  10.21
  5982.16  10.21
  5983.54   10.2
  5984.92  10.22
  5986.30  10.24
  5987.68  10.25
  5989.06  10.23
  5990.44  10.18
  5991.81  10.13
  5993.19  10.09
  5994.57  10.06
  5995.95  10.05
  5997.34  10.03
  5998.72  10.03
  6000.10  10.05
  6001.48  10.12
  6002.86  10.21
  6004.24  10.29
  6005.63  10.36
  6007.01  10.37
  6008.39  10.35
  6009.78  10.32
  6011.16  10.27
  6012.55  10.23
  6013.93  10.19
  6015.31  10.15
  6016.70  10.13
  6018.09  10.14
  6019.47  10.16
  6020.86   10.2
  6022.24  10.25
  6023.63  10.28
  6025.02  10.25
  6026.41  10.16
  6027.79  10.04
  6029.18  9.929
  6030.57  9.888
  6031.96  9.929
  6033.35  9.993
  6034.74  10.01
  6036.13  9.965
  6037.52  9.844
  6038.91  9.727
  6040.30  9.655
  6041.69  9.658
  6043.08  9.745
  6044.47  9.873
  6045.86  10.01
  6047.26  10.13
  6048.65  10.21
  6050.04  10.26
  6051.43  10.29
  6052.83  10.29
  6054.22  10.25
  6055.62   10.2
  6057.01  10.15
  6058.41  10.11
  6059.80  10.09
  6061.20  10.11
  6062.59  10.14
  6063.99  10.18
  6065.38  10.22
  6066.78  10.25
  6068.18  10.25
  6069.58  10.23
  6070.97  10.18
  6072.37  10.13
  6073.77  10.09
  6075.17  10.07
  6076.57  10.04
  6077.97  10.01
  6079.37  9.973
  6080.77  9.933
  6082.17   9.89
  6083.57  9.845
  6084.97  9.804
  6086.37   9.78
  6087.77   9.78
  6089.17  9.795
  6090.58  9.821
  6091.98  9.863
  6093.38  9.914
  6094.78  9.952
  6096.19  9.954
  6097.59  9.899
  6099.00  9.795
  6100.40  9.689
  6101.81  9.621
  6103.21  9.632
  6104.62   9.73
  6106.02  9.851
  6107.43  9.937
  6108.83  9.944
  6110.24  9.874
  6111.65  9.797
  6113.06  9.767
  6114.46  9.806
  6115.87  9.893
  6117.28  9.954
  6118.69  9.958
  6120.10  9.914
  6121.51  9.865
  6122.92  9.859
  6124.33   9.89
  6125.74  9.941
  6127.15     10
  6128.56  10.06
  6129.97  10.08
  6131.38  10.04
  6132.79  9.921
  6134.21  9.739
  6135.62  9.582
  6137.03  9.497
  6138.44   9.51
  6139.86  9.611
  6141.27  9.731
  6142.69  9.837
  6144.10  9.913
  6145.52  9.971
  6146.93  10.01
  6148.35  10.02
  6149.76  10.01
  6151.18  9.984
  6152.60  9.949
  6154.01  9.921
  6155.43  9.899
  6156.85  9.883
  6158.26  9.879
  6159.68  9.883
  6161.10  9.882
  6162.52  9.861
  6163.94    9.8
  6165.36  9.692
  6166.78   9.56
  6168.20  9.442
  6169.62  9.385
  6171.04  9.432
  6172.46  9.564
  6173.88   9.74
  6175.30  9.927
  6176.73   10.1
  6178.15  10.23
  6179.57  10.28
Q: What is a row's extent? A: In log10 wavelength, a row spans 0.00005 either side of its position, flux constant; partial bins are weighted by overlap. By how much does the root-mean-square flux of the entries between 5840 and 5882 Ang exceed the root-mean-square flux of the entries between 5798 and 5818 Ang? -0.32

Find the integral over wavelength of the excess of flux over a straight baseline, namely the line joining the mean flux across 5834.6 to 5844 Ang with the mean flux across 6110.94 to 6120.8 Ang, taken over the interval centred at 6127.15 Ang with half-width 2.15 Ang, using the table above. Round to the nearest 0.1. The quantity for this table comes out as 0.7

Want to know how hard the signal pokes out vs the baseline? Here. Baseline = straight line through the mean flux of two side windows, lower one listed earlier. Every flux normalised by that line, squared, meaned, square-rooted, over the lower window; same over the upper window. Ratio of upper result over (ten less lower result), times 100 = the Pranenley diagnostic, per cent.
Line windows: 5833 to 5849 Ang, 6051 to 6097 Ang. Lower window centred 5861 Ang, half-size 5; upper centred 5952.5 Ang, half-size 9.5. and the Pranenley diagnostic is 11.0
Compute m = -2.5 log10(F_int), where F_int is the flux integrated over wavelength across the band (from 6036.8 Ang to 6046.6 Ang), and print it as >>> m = -4.95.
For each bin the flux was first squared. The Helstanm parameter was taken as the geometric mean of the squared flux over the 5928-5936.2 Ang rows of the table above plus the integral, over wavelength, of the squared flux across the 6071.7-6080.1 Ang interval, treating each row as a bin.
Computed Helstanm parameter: 956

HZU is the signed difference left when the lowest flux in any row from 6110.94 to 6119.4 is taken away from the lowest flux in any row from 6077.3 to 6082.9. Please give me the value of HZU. 0.1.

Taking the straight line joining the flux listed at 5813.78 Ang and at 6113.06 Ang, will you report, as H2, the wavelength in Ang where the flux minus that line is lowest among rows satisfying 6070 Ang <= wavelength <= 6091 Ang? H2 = 6086.37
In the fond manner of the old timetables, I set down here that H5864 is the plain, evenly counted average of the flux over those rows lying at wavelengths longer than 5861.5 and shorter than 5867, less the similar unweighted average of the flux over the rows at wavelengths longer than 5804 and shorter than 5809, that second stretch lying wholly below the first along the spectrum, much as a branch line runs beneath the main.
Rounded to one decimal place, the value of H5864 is -1.0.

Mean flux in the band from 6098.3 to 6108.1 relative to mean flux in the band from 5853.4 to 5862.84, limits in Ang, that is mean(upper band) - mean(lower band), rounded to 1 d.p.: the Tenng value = -0.5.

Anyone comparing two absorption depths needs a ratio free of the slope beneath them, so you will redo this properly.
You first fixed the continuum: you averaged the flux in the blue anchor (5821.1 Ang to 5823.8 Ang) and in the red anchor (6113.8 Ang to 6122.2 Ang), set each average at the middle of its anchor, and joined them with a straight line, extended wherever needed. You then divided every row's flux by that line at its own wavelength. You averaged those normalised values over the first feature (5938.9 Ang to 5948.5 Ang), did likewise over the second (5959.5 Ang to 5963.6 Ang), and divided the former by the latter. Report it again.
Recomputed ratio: 1.03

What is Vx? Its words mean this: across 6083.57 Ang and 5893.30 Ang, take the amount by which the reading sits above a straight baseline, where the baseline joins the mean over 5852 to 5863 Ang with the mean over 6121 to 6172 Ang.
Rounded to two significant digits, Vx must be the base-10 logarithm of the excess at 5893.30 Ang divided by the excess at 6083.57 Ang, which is 1.0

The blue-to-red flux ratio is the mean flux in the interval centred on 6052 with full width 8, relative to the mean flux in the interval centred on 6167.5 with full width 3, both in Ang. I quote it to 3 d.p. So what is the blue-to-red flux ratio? 1.079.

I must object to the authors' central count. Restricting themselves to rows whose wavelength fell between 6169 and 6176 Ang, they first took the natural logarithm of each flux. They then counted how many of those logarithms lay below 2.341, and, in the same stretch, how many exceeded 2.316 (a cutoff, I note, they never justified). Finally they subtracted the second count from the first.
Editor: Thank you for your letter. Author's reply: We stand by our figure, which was 5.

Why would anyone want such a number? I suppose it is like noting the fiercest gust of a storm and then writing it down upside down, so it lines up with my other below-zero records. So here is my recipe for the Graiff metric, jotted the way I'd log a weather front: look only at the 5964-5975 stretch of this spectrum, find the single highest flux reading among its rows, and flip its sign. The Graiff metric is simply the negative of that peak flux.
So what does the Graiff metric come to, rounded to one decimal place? -10.2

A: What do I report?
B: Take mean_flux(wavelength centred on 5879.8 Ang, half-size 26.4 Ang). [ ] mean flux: 10.1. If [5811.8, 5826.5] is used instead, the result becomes 10.7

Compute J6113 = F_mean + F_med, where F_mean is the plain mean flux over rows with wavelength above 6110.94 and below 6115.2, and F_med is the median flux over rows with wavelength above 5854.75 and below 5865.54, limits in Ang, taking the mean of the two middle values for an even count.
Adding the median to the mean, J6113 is 20.0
